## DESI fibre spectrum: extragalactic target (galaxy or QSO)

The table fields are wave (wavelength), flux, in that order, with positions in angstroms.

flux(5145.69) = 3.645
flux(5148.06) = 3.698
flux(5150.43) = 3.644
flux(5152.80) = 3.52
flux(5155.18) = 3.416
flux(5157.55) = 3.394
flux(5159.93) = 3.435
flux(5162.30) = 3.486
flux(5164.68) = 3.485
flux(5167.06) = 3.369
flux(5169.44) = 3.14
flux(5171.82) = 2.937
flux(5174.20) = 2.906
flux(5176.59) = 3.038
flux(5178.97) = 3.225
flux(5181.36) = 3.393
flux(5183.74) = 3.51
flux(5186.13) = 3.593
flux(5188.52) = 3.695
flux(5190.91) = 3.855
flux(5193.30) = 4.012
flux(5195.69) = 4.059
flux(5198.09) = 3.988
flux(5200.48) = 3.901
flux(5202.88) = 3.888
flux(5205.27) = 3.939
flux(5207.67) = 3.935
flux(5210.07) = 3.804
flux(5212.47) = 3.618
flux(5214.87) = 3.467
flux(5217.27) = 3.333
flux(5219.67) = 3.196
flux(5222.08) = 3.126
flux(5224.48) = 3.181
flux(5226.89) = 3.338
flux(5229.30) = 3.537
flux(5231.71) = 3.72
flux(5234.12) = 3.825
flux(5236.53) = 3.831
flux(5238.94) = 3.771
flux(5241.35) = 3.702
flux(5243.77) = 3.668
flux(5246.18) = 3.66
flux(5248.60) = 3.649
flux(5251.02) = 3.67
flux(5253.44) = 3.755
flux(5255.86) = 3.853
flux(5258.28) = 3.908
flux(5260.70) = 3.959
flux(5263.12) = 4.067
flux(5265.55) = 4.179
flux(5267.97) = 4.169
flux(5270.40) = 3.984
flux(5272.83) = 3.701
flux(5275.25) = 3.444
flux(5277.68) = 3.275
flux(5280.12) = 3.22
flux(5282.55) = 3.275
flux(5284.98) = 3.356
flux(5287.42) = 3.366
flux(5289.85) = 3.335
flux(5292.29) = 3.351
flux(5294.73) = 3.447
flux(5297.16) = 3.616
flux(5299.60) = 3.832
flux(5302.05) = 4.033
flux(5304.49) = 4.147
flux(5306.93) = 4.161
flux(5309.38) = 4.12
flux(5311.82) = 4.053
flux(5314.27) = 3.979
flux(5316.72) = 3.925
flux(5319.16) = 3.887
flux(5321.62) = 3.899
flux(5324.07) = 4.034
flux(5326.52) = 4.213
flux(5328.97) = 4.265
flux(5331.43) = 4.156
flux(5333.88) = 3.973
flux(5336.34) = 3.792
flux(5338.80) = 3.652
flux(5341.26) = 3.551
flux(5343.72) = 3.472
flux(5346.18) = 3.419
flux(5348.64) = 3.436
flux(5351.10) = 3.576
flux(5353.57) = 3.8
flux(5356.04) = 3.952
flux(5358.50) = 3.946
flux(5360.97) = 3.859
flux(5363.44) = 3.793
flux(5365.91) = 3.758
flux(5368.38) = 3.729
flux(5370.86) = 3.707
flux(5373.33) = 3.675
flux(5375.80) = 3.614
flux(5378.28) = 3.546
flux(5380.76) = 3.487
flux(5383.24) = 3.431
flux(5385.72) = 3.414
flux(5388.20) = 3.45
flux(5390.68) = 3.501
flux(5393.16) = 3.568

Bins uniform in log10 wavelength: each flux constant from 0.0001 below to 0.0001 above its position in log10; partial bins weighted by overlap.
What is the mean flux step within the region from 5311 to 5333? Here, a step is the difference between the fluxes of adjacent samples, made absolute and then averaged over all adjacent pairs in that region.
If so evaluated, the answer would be 0.082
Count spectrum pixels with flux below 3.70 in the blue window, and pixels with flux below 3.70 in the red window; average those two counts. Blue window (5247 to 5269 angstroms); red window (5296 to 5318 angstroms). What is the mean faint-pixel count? 1.5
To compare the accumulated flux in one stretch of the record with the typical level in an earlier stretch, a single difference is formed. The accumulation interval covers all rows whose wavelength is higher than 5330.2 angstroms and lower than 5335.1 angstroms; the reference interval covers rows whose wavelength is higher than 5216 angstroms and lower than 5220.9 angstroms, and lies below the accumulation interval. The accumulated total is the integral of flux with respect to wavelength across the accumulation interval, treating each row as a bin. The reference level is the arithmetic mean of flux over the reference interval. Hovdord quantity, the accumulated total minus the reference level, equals 16.7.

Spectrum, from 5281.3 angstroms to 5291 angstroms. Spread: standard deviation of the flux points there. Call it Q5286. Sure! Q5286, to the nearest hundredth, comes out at 0.04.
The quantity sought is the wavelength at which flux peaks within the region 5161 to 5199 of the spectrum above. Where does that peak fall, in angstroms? 5195.69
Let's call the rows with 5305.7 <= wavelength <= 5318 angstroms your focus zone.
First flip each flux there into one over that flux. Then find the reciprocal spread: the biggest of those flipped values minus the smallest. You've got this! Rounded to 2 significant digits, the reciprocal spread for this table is 0.014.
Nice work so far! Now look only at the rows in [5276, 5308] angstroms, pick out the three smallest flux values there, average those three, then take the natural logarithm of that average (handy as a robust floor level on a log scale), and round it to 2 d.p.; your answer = 1.18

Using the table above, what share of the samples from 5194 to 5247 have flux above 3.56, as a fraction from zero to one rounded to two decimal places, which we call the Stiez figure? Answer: 0.68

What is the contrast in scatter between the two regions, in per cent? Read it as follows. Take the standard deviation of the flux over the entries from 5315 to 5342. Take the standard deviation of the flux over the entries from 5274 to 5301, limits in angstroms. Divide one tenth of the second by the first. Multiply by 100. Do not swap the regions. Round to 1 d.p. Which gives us 7.9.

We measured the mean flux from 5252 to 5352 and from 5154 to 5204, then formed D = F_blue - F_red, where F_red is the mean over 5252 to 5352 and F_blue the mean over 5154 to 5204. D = -0.266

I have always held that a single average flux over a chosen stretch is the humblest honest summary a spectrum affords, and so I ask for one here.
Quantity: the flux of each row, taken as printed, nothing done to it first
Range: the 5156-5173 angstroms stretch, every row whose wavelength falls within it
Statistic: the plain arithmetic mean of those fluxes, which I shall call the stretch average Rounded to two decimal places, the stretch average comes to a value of 3.32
